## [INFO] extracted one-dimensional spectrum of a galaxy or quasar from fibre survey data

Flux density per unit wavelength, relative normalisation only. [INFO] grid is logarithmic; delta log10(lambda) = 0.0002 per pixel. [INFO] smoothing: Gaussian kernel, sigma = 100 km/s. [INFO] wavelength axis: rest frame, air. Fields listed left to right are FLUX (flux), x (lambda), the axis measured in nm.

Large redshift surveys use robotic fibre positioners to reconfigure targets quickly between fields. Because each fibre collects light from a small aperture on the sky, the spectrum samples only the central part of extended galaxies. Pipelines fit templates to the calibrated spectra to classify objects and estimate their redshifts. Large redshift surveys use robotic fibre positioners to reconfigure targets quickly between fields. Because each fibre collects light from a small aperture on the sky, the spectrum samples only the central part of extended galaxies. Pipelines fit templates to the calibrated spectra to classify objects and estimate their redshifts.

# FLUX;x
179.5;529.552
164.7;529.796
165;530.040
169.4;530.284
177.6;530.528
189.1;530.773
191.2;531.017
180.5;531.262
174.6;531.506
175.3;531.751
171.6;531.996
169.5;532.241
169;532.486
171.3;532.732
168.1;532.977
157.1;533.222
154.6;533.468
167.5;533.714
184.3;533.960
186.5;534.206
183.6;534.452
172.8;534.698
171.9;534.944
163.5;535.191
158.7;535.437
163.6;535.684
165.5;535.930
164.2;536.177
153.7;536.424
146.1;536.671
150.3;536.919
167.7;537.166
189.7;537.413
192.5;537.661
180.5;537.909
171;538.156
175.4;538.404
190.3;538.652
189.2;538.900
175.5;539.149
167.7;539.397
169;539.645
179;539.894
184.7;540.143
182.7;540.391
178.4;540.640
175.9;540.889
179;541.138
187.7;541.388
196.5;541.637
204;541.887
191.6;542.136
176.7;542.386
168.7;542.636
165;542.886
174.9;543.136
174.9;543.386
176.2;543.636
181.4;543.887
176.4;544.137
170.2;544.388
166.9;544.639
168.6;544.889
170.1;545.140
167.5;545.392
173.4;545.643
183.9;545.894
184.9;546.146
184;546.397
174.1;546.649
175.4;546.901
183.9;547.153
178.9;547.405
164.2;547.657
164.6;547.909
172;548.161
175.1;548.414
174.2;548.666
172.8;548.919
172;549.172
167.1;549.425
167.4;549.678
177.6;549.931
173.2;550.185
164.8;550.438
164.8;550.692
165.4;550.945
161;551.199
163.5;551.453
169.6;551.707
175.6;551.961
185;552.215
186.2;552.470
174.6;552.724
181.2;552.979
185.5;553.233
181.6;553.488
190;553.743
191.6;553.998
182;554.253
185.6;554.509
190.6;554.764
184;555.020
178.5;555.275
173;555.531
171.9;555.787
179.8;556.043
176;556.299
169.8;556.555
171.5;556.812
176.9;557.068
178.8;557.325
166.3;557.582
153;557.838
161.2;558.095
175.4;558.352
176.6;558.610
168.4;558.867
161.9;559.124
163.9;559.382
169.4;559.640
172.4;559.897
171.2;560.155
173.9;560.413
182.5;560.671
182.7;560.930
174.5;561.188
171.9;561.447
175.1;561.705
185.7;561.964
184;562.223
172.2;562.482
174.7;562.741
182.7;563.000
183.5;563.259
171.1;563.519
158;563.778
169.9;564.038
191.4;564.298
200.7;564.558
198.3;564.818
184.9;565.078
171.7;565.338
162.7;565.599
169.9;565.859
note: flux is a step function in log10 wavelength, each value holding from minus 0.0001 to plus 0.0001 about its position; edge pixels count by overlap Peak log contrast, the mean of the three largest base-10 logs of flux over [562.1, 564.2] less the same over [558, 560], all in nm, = 0.021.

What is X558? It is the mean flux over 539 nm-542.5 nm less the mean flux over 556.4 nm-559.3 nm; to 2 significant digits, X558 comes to 13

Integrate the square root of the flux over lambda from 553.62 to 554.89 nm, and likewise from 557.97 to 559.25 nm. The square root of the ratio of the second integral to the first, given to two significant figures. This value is 0.98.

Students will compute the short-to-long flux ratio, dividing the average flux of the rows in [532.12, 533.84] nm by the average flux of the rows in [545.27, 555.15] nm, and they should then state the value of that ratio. 0.94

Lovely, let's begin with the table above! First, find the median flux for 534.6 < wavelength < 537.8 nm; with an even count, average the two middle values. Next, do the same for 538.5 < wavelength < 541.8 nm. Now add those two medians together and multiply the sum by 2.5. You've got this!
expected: 858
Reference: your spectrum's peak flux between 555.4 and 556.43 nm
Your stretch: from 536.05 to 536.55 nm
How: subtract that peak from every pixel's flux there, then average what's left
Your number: -21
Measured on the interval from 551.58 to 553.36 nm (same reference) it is 0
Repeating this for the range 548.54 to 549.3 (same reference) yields -7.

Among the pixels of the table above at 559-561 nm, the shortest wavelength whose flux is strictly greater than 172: 559.897 nm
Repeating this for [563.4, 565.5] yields 564.298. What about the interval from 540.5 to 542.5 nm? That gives 540.640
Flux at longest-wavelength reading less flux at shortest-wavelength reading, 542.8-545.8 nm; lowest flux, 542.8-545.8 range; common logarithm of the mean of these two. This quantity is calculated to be 1.94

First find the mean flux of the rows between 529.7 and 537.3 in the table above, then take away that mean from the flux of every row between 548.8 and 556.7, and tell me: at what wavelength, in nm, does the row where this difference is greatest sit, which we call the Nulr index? 553.998 nm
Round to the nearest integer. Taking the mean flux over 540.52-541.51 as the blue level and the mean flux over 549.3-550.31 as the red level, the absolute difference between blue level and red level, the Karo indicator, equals 9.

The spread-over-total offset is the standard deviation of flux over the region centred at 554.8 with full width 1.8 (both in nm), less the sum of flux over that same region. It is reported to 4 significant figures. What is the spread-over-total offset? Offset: -1279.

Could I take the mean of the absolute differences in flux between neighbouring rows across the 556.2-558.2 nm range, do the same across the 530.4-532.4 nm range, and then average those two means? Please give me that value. 6.1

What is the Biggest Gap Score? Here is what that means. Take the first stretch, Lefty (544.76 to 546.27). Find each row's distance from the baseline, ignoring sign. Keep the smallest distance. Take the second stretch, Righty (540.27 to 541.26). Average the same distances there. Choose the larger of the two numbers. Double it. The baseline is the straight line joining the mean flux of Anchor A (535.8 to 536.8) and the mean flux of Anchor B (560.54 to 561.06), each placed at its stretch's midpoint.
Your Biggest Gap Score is 34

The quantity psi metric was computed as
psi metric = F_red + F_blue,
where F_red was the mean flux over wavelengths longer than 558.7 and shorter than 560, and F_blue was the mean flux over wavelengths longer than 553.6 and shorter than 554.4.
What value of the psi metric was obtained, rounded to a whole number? 355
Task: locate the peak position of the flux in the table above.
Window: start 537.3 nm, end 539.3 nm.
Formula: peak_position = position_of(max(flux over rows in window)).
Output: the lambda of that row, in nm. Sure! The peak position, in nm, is 537.661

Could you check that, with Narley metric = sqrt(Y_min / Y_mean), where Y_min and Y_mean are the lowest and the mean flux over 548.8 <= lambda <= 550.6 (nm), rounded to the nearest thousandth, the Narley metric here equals 0.983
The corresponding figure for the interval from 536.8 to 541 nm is 0.920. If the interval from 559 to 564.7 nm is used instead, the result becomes 0.947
